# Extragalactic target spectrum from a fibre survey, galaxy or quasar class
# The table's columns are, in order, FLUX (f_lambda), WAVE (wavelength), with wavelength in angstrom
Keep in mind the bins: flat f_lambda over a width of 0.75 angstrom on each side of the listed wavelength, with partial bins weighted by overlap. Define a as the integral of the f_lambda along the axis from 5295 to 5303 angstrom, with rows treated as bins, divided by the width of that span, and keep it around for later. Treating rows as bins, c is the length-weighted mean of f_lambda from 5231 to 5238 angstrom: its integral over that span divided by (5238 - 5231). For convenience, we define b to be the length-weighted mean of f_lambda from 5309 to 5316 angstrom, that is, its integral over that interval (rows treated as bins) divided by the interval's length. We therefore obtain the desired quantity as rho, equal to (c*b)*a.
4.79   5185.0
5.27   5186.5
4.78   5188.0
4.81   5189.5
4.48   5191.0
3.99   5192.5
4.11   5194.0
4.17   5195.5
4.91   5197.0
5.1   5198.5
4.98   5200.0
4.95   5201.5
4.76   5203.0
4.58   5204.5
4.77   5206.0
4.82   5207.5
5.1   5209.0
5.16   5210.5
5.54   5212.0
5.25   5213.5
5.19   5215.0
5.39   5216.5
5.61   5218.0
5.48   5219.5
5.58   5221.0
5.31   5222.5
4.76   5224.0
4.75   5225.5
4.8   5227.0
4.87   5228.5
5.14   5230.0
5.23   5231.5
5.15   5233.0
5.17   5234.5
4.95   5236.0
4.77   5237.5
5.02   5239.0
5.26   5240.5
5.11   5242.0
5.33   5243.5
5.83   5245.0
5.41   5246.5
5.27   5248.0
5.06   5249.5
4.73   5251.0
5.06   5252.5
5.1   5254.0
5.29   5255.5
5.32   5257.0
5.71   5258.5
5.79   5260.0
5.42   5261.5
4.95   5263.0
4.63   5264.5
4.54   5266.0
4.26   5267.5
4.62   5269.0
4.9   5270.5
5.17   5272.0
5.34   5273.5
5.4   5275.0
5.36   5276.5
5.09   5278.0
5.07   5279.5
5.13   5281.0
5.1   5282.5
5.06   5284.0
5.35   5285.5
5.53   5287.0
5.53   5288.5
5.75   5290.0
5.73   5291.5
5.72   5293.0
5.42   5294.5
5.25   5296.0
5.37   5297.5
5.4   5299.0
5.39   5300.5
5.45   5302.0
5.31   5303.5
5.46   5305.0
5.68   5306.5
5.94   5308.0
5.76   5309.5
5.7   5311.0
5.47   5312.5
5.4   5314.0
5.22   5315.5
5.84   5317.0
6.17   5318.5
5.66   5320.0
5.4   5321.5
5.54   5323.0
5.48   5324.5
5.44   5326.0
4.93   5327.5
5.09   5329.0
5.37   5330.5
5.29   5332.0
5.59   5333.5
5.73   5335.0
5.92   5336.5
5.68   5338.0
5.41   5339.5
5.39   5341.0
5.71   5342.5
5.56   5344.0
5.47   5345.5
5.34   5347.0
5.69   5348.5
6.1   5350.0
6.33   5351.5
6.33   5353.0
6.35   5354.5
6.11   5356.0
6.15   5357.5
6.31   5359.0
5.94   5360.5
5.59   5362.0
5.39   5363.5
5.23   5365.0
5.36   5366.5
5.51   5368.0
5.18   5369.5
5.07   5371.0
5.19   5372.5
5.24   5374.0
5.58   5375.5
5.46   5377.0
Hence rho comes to 150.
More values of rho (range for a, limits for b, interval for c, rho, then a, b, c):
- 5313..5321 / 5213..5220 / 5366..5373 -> 160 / 5.64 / 5.39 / 5.3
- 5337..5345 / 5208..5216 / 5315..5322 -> 166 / 5.56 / 5.24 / 5.7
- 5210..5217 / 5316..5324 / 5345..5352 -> 175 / 5.31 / 5.70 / 5.8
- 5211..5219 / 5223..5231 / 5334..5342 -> 148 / 5.39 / 4.89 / 5.6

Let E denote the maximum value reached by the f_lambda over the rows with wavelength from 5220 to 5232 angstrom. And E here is 5.58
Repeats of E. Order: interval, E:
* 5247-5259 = 5.71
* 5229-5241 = 5.26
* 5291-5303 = 5.73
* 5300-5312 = 5.94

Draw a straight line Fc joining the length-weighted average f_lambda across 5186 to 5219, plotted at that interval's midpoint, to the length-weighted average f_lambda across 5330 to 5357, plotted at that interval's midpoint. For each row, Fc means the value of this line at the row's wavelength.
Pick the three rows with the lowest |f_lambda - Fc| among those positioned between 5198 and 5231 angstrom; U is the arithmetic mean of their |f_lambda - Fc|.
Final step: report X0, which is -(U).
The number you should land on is -0.077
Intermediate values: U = 0.08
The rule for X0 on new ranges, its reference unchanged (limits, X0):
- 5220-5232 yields -0.139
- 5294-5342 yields -0.034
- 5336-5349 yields -0.054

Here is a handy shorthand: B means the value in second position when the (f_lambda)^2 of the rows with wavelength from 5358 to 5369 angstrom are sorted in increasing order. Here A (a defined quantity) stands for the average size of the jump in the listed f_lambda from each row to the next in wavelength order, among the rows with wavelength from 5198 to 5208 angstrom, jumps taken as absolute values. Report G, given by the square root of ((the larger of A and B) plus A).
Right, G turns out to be 5.4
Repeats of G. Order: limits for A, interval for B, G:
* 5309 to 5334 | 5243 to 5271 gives 4.6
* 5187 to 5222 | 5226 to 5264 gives 4.8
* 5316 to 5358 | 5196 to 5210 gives 4.8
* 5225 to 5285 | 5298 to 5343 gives 5.1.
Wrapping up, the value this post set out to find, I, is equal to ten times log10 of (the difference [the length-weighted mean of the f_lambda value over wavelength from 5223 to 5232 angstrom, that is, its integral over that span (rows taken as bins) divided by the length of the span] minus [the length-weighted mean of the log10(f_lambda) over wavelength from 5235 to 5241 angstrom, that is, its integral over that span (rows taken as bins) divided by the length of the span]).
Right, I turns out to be 6.3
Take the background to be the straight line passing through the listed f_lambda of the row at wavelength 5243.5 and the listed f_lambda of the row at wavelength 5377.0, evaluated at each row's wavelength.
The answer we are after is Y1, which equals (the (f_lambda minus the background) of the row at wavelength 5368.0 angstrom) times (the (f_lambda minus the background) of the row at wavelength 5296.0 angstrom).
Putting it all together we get -0.01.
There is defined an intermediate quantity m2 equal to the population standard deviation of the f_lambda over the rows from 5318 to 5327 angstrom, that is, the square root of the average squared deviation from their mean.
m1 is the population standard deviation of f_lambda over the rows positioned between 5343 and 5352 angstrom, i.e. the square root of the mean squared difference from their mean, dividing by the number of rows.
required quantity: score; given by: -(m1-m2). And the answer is -0.09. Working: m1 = 0.35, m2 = 0.26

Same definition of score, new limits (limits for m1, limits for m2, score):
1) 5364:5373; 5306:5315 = 0.04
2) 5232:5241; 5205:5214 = 0.10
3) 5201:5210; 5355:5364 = 0.16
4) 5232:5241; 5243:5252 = 0.17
